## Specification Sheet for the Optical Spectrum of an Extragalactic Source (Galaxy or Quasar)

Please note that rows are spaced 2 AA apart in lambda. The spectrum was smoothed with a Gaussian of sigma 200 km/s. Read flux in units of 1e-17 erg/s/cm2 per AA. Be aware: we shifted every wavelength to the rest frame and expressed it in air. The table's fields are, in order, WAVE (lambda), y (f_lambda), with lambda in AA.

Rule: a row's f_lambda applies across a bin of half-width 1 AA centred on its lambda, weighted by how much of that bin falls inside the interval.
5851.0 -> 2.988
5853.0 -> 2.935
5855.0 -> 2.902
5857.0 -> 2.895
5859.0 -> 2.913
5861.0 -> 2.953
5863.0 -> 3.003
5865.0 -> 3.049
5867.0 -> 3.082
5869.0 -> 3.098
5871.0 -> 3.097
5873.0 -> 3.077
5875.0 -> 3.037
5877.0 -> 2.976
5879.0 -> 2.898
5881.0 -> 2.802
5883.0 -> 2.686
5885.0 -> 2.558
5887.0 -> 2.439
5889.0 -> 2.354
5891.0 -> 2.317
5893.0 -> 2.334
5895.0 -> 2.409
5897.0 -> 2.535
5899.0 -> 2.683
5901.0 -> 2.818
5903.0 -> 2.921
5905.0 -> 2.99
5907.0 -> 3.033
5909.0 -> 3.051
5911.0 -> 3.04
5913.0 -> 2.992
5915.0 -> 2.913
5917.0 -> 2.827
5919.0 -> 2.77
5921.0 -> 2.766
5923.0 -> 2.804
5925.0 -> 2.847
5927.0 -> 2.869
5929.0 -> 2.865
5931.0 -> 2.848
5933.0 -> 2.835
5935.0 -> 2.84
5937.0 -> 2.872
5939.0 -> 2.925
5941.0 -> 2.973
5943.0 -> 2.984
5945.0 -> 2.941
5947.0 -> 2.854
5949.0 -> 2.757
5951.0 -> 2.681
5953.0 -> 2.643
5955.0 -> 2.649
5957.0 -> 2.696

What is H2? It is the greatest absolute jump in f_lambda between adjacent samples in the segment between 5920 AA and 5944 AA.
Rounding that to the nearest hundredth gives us 0.05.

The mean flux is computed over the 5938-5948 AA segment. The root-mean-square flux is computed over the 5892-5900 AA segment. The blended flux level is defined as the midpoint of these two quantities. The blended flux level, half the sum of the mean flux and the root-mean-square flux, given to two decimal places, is 2.71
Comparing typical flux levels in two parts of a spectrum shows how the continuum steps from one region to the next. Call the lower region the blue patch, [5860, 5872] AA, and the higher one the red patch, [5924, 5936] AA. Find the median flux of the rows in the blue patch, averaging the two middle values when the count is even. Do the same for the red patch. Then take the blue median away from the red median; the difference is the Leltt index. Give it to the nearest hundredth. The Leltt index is -0.22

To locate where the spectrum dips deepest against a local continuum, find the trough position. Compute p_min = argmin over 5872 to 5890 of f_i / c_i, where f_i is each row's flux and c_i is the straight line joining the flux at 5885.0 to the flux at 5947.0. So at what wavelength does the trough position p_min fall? 5889.0 AA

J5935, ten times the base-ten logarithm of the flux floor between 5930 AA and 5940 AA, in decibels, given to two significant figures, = 4.5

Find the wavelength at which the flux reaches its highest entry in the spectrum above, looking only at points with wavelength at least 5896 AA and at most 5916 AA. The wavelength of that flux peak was 5909.0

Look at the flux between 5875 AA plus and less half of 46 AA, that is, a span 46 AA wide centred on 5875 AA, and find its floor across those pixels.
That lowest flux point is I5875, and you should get 2.317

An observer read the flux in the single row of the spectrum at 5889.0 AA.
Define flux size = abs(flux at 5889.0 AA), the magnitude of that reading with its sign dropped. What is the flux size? 2.35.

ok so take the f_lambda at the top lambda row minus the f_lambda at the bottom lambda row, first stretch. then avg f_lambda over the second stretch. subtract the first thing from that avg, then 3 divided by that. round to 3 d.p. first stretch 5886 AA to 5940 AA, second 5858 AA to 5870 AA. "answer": 1.186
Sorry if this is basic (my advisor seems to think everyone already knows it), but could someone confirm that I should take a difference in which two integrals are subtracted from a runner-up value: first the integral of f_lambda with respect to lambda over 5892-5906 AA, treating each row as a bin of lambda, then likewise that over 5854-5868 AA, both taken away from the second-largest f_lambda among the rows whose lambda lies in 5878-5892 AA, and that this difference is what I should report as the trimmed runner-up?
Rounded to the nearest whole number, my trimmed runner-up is -76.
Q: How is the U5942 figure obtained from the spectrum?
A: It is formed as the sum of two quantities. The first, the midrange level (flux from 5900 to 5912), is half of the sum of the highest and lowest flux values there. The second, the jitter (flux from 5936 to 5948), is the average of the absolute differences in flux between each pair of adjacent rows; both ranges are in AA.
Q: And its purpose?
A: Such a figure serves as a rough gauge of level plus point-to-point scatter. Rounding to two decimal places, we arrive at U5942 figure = 2.98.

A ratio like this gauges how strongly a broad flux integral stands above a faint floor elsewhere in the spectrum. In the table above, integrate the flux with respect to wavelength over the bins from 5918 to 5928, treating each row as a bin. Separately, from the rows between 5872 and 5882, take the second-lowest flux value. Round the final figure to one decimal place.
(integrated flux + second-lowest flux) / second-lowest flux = 10.7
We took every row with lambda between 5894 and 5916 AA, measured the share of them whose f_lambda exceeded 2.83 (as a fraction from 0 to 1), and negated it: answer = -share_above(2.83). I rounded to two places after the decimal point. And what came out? -0.64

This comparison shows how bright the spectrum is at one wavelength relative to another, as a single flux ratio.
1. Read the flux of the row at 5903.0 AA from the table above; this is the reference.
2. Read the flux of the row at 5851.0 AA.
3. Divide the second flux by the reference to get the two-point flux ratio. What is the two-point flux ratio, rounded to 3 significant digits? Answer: 1.02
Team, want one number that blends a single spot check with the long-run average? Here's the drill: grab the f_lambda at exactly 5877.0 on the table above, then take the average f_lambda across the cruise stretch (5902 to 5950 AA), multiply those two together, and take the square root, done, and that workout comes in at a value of 2.94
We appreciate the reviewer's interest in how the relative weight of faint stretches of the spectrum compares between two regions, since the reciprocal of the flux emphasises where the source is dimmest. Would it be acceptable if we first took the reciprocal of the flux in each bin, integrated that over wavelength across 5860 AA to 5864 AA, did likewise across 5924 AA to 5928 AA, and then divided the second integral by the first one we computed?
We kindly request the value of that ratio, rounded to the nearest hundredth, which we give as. 1.04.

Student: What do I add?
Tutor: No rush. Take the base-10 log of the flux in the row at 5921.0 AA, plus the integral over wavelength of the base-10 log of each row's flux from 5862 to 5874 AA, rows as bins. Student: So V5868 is 6.3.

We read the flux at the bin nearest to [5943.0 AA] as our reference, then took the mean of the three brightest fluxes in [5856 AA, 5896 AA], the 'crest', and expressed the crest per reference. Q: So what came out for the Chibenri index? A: 1.04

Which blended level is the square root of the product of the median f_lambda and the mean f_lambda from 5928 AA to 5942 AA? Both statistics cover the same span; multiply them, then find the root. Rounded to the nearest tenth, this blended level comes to 2.9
